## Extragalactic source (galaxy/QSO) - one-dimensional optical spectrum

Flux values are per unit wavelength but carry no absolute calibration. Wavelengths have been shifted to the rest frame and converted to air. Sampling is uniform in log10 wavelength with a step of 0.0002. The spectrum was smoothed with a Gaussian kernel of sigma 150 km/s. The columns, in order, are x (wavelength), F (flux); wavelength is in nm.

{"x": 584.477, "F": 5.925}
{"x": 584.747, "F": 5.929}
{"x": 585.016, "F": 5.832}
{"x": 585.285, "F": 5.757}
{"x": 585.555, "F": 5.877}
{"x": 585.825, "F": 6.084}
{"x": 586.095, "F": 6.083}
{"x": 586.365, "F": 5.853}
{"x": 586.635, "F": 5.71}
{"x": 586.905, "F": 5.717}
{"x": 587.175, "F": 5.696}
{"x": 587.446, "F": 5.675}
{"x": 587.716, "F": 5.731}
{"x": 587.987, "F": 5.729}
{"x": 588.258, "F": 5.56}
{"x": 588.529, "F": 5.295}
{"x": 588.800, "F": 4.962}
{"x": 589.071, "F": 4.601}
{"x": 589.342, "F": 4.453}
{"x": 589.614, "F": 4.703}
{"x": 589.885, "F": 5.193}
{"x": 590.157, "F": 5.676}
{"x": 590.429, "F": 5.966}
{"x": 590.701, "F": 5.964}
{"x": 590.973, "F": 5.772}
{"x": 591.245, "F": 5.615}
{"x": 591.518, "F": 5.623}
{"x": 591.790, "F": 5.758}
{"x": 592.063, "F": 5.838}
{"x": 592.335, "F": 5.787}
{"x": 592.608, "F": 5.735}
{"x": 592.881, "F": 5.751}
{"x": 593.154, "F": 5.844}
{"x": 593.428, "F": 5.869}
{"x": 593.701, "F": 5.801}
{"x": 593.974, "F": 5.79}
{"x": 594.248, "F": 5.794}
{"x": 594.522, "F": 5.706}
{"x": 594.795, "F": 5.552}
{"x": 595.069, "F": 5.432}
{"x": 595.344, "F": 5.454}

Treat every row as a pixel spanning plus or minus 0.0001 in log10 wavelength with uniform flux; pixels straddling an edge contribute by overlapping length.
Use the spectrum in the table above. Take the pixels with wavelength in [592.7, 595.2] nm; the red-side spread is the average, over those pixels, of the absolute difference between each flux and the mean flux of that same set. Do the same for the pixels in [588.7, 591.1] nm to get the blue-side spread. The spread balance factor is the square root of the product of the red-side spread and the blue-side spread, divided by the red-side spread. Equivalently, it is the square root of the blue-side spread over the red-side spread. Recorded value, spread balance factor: 2.2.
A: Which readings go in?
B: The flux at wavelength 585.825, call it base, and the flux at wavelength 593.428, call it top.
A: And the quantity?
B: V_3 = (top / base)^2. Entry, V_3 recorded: 0.93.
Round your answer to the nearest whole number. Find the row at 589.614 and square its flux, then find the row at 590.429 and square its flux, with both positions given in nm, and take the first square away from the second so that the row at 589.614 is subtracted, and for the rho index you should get 13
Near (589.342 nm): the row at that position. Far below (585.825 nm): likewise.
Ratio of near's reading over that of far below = 0.732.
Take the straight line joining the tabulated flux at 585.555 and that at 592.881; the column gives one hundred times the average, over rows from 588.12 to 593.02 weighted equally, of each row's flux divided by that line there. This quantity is 94.3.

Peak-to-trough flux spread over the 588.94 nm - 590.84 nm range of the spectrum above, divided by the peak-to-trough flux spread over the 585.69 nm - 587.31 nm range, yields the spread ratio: 3.9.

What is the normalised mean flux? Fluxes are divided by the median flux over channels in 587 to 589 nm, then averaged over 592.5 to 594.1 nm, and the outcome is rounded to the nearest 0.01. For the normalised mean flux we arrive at 1.02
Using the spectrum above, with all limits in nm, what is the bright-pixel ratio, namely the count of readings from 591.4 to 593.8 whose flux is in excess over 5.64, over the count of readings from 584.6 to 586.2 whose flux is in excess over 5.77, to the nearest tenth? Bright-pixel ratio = 1.6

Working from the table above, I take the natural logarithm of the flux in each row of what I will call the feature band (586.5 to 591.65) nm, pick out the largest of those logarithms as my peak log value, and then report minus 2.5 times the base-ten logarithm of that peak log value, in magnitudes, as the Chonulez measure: -0.630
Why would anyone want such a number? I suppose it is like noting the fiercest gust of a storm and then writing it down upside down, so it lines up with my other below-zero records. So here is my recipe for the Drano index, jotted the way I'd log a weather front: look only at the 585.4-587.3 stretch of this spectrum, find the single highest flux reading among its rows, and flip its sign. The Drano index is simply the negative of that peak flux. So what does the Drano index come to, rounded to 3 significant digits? -6.08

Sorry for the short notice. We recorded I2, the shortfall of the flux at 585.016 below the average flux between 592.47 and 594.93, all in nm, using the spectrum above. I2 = -0.1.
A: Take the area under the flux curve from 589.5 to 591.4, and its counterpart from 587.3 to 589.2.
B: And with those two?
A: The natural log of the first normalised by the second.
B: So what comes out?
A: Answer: 0.04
